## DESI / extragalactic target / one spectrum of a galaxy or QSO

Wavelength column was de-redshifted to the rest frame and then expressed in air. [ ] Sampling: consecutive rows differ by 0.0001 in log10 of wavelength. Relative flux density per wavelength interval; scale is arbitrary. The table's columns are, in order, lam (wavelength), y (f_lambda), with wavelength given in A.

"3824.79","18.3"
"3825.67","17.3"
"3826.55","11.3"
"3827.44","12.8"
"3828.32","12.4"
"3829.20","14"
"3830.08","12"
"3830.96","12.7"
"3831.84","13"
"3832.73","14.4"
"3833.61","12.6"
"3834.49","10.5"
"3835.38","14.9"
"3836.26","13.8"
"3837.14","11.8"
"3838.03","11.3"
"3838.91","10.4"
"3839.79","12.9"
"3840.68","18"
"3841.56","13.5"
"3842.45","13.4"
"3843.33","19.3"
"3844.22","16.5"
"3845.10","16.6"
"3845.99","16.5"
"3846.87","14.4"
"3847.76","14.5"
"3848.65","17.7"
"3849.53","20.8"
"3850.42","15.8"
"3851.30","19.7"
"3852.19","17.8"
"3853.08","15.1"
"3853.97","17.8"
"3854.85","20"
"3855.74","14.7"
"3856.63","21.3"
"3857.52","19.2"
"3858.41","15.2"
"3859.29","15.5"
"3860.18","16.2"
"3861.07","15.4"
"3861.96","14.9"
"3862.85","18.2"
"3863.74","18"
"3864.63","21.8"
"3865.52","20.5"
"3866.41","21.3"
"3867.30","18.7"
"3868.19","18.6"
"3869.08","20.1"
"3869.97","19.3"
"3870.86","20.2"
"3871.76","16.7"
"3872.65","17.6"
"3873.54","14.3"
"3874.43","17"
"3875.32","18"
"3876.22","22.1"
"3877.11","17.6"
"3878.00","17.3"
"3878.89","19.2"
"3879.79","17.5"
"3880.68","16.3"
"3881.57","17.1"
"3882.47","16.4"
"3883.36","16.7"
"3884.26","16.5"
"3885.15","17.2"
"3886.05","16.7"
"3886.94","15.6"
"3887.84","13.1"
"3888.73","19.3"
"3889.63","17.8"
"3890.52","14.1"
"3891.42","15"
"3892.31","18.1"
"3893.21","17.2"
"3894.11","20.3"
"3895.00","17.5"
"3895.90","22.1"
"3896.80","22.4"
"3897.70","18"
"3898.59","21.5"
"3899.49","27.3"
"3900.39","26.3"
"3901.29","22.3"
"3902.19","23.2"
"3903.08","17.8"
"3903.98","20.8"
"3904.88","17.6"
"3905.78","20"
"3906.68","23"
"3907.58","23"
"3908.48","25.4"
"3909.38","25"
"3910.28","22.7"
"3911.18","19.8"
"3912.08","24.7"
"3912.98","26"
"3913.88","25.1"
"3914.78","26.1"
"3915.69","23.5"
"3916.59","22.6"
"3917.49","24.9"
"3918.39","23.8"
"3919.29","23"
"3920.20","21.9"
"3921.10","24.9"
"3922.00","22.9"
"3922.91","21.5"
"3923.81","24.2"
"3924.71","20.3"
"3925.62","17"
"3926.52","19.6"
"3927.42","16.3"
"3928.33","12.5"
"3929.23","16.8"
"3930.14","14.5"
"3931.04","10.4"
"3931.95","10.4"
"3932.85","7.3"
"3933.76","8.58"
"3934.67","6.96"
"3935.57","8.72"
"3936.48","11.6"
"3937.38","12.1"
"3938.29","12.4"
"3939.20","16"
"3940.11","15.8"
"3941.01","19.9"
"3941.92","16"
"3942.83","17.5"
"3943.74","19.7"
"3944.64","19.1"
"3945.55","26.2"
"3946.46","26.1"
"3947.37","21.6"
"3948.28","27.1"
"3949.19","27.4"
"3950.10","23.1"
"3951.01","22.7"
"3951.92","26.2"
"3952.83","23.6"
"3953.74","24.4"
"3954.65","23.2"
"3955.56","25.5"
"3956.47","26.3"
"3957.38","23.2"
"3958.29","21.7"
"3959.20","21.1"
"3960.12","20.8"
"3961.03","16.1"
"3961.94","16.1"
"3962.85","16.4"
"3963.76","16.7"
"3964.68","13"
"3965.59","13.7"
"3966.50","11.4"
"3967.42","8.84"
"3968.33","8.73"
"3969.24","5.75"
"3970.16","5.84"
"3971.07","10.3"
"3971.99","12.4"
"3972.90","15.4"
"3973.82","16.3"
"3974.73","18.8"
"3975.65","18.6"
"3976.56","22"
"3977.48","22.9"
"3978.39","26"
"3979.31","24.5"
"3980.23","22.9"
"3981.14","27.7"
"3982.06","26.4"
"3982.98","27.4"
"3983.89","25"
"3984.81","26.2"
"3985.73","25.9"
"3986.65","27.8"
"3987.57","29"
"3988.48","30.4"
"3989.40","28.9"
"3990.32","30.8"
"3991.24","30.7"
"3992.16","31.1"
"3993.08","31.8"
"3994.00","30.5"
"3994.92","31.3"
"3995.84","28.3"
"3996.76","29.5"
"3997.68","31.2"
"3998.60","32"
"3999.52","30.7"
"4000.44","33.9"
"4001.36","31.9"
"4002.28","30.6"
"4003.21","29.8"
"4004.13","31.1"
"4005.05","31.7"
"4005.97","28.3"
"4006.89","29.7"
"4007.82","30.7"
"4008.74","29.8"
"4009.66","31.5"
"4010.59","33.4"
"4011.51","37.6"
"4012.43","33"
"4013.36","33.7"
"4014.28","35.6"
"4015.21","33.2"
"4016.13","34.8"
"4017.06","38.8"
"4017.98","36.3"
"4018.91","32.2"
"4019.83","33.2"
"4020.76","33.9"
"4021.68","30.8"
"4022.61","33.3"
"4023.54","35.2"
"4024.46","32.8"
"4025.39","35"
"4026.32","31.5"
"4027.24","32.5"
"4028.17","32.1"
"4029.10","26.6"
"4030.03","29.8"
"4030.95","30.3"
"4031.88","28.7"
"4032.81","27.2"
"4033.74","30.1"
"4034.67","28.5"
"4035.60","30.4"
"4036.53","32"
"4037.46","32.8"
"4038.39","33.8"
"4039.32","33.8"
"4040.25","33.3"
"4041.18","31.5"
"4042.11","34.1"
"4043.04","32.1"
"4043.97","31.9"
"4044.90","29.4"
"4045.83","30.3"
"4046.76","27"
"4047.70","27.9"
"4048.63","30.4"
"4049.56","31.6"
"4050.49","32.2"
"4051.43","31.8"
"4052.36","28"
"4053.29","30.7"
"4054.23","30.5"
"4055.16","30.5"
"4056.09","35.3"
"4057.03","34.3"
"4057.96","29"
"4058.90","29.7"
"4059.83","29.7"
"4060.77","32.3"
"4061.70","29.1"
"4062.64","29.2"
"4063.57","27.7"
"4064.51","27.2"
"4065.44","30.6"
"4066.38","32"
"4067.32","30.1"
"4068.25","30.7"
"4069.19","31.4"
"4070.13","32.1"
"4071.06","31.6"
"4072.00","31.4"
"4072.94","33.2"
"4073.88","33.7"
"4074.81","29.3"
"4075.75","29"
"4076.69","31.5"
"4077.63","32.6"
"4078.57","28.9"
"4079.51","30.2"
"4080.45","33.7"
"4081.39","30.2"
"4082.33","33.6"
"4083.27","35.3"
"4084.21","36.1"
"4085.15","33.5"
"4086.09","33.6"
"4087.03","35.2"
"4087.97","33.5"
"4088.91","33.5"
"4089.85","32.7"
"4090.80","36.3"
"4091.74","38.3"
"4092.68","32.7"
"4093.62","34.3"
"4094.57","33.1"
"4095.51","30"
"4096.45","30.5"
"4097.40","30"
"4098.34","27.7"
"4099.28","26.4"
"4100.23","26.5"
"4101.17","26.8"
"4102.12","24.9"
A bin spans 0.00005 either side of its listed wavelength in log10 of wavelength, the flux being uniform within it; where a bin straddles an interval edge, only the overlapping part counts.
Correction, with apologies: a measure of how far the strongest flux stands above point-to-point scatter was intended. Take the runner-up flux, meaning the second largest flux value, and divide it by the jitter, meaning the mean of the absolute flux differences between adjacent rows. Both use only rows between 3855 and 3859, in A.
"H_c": 5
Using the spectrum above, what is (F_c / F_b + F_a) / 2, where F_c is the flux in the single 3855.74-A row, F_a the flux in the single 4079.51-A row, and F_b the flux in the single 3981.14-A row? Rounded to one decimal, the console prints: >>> 15.4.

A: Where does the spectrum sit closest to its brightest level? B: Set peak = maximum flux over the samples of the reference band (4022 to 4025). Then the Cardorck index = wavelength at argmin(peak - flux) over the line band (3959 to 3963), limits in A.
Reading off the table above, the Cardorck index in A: 3959.20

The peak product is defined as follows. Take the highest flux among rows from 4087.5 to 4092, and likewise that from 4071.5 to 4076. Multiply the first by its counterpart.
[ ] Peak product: 1291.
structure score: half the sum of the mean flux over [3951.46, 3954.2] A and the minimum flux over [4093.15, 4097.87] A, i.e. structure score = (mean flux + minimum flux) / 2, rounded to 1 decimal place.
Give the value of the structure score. 27.4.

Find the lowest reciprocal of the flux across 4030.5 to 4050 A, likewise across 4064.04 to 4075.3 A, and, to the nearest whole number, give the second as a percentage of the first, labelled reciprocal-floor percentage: 101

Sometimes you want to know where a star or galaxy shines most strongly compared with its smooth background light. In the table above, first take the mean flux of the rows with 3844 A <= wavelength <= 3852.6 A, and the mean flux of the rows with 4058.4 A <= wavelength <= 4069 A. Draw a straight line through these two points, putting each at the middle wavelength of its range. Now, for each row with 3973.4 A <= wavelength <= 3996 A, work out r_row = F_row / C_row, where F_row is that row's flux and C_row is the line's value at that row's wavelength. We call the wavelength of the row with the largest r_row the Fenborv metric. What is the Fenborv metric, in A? 3993.08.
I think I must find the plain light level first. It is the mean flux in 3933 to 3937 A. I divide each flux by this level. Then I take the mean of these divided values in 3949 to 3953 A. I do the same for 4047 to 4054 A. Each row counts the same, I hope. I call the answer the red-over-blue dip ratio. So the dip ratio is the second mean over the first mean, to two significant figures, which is 1.2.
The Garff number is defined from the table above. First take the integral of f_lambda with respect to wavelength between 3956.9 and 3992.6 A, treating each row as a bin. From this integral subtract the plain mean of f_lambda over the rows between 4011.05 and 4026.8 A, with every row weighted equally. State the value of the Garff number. 696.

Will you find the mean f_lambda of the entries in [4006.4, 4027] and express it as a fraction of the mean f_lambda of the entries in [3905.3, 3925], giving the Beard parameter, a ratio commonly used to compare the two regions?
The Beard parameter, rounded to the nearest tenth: 1.4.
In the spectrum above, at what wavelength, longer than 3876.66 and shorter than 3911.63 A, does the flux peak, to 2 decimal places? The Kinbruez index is 3899.49 A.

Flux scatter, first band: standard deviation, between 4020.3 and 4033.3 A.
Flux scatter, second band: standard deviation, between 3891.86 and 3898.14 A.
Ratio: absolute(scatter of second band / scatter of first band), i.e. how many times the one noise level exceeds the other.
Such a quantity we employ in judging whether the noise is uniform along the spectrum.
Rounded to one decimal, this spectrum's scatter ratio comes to 0.8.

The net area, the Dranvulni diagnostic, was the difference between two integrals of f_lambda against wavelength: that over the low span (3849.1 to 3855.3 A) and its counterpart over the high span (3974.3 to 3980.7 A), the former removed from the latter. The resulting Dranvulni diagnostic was 30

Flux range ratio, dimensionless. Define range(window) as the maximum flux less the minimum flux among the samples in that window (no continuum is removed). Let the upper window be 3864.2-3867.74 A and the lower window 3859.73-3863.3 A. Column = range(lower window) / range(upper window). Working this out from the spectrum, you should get 1.06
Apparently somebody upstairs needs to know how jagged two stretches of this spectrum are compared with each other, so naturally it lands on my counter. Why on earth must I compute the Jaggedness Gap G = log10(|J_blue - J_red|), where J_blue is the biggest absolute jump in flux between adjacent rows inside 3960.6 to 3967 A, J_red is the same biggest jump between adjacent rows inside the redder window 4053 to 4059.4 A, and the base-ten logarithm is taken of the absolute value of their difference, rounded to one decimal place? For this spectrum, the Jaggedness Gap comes 0.2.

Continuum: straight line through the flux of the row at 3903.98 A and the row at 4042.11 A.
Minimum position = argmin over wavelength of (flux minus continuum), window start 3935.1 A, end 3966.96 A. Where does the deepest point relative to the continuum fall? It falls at 3966.50 A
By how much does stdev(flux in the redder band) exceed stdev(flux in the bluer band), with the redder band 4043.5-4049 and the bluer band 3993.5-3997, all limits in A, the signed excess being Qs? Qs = 0.5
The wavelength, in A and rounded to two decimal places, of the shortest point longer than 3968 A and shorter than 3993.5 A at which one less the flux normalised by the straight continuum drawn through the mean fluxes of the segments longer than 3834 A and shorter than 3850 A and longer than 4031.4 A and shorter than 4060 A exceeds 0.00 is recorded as 3968.33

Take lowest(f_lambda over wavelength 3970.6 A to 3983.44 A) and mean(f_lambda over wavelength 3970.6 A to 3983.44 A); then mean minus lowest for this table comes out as 10.5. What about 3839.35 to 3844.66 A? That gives 2.7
